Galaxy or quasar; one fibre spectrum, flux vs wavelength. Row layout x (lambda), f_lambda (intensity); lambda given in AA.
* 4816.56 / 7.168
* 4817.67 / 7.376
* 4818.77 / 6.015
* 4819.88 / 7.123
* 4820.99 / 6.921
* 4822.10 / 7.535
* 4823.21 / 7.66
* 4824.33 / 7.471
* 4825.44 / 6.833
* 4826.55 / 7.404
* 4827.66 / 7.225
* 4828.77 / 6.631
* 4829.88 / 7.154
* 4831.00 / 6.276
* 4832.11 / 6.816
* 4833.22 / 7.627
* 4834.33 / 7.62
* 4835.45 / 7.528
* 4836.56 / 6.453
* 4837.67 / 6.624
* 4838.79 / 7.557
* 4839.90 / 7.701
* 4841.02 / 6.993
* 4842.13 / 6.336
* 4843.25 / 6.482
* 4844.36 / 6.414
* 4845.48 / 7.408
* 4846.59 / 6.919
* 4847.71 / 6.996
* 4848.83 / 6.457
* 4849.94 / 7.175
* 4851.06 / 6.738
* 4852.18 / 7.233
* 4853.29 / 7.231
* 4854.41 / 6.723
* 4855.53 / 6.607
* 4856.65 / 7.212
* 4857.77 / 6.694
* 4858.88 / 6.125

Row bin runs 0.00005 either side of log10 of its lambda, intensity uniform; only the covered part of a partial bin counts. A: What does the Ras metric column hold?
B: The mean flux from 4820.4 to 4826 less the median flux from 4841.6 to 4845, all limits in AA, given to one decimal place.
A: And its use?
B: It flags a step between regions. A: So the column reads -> 0.9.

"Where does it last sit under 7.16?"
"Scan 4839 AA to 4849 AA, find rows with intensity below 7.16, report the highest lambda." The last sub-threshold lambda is 4848.83 AA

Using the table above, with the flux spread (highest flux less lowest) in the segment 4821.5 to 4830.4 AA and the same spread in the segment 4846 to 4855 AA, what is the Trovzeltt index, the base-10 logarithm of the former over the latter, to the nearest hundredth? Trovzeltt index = 0.12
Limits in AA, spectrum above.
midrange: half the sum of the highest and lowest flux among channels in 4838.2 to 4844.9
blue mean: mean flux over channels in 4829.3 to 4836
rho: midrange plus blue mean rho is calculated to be 14.2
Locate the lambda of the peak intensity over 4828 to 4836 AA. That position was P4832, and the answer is 4833.22 AA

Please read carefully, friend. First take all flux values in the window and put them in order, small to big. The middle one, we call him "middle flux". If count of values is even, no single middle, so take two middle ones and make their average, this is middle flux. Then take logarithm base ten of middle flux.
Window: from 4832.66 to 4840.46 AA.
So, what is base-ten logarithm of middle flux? 0.878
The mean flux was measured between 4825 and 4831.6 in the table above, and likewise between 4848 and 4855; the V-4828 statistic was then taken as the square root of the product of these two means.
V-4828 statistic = 6.92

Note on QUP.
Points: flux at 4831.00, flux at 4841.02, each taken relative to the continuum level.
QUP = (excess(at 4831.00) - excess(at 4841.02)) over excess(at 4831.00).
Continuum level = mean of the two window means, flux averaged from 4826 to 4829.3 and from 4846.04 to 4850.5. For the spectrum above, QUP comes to 1.0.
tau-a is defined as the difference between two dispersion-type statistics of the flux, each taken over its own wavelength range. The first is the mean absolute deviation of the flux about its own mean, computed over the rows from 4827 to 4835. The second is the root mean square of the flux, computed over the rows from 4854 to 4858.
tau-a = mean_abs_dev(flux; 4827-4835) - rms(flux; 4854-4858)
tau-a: -6.4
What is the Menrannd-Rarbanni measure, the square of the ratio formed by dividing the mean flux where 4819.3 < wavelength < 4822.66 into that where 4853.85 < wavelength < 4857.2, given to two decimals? 0.91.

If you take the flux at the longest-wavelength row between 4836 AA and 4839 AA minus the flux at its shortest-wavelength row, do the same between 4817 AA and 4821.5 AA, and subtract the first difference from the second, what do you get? -1.6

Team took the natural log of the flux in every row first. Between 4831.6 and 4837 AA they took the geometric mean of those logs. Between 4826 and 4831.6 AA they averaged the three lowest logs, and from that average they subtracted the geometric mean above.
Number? -0.073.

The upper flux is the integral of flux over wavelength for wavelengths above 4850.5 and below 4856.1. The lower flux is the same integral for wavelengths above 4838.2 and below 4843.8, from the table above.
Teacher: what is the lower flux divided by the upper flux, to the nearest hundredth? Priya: 1.01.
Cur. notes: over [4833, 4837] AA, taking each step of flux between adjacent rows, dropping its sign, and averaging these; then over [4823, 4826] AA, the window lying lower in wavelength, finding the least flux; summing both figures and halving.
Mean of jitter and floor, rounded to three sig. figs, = 3.61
